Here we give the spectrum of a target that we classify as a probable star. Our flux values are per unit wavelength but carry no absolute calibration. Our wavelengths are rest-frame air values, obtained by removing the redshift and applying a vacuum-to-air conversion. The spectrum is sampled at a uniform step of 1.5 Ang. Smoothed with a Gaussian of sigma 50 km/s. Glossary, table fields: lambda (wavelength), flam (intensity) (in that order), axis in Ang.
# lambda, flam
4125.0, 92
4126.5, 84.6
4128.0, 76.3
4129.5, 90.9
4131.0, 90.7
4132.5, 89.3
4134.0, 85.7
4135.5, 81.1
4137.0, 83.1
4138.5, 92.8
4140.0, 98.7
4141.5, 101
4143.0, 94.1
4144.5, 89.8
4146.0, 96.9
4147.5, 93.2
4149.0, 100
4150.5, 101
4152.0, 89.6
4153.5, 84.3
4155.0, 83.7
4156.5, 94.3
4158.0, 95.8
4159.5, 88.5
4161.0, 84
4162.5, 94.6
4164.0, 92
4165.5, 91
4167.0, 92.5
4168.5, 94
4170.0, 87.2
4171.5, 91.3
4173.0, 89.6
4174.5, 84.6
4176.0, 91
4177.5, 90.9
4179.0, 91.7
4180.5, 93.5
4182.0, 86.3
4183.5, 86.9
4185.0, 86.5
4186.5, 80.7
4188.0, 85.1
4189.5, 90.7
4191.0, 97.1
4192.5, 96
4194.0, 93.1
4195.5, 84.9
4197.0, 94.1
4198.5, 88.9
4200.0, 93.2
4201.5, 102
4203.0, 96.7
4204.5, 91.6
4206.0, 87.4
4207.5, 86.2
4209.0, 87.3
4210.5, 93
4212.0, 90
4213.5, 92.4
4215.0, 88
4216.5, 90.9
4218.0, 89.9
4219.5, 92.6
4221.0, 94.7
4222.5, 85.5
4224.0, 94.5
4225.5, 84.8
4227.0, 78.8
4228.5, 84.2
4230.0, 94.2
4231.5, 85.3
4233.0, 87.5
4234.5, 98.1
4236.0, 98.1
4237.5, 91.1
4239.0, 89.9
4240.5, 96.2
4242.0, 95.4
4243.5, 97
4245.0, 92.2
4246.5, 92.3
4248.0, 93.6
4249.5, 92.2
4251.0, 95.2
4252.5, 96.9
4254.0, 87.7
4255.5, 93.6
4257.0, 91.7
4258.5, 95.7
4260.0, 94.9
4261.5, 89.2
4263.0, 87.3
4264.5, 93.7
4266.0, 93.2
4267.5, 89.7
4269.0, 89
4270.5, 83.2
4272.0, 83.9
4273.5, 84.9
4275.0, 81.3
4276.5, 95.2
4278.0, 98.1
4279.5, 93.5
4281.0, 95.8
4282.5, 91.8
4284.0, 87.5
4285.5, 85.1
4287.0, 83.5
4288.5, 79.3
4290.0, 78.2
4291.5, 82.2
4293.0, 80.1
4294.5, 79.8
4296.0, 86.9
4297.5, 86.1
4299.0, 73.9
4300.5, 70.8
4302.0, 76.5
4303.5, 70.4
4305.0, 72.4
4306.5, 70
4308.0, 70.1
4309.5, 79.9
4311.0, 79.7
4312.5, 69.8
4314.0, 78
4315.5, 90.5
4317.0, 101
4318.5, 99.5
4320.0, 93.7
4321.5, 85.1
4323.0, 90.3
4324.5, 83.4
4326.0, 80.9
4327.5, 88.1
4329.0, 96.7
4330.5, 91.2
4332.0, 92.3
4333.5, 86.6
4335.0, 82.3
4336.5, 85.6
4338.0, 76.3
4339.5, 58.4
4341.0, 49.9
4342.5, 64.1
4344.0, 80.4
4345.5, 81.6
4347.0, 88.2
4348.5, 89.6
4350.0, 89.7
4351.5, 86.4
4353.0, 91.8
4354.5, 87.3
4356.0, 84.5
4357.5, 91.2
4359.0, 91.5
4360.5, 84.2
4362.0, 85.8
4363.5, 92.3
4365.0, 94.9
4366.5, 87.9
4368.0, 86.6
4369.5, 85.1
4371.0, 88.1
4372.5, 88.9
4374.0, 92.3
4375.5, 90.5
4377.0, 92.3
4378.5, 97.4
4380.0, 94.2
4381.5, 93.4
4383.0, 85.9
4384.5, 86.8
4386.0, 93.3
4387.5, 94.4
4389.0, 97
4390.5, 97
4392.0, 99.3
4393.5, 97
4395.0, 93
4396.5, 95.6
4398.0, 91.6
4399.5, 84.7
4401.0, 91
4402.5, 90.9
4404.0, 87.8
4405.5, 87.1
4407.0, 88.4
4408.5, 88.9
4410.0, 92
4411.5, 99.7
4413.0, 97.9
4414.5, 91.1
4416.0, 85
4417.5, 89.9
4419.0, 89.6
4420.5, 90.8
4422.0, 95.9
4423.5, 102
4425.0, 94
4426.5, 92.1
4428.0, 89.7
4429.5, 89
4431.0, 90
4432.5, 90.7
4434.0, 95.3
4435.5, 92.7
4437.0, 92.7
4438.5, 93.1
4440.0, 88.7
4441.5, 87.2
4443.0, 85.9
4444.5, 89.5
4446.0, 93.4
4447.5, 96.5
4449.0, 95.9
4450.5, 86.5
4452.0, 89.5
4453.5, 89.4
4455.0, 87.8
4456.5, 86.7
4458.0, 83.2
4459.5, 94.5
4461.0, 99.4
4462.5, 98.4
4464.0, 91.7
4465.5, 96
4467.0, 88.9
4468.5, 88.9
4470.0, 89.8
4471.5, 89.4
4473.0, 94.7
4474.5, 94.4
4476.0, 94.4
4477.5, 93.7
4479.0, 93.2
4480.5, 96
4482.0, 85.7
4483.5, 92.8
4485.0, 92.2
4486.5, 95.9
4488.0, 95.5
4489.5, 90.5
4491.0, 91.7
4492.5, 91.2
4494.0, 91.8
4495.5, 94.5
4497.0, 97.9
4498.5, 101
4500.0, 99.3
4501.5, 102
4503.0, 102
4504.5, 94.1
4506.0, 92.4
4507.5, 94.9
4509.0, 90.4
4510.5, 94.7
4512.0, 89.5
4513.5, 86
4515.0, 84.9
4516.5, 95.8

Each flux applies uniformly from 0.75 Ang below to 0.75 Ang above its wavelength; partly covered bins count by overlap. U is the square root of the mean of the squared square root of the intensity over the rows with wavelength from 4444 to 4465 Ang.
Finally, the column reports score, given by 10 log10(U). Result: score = 9.81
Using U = 9.57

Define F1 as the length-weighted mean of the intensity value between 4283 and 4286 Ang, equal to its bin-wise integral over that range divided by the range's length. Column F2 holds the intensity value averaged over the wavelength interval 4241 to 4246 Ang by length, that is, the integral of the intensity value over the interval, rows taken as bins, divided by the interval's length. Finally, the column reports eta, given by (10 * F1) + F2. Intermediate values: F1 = 87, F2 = 95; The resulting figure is 963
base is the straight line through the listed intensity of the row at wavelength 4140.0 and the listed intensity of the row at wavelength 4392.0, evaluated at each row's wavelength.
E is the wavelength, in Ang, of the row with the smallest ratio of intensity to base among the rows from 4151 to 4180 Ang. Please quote 4155.0 Ang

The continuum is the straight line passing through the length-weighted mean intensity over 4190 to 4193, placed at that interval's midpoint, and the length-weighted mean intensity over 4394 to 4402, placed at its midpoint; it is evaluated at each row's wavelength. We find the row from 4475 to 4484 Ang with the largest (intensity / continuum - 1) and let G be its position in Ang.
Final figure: 4480.5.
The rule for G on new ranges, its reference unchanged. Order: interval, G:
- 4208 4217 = 4210.5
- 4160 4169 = 4162.5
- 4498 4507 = 4503.0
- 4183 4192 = 4191.0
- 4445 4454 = 4447.5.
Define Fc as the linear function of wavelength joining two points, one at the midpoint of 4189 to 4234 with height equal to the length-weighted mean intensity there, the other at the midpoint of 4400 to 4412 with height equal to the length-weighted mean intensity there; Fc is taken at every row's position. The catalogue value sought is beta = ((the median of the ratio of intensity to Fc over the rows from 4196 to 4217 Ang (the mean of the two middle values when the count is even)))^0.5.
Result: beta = 1.00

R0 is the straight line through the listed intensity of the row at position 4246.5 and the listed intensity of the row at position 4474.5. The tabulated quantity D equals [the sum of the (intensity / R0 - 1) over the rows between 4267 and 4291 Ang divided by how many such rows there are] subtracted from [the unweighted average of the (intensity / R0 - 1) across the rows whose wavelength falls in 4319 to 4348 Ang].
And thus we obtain -0.07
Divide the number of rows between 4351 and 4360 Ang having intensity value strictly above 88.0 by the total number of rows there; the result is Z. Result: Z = 0.50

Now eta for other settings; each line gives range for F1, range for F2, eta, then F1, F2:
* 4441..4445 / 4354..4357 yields 961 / 87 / 86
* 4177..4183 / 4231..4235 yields 994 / 90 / 90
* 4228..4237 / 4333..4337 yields 999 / 91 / 85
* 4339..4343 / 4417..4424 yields 663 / 57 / 93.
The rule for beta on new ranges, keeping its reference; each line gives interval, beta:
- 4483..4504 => 1.03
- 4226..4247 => 1.01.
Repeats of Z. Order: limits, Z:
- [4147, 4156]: 0.67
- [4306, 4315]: 0.00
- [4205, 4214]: 0.50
